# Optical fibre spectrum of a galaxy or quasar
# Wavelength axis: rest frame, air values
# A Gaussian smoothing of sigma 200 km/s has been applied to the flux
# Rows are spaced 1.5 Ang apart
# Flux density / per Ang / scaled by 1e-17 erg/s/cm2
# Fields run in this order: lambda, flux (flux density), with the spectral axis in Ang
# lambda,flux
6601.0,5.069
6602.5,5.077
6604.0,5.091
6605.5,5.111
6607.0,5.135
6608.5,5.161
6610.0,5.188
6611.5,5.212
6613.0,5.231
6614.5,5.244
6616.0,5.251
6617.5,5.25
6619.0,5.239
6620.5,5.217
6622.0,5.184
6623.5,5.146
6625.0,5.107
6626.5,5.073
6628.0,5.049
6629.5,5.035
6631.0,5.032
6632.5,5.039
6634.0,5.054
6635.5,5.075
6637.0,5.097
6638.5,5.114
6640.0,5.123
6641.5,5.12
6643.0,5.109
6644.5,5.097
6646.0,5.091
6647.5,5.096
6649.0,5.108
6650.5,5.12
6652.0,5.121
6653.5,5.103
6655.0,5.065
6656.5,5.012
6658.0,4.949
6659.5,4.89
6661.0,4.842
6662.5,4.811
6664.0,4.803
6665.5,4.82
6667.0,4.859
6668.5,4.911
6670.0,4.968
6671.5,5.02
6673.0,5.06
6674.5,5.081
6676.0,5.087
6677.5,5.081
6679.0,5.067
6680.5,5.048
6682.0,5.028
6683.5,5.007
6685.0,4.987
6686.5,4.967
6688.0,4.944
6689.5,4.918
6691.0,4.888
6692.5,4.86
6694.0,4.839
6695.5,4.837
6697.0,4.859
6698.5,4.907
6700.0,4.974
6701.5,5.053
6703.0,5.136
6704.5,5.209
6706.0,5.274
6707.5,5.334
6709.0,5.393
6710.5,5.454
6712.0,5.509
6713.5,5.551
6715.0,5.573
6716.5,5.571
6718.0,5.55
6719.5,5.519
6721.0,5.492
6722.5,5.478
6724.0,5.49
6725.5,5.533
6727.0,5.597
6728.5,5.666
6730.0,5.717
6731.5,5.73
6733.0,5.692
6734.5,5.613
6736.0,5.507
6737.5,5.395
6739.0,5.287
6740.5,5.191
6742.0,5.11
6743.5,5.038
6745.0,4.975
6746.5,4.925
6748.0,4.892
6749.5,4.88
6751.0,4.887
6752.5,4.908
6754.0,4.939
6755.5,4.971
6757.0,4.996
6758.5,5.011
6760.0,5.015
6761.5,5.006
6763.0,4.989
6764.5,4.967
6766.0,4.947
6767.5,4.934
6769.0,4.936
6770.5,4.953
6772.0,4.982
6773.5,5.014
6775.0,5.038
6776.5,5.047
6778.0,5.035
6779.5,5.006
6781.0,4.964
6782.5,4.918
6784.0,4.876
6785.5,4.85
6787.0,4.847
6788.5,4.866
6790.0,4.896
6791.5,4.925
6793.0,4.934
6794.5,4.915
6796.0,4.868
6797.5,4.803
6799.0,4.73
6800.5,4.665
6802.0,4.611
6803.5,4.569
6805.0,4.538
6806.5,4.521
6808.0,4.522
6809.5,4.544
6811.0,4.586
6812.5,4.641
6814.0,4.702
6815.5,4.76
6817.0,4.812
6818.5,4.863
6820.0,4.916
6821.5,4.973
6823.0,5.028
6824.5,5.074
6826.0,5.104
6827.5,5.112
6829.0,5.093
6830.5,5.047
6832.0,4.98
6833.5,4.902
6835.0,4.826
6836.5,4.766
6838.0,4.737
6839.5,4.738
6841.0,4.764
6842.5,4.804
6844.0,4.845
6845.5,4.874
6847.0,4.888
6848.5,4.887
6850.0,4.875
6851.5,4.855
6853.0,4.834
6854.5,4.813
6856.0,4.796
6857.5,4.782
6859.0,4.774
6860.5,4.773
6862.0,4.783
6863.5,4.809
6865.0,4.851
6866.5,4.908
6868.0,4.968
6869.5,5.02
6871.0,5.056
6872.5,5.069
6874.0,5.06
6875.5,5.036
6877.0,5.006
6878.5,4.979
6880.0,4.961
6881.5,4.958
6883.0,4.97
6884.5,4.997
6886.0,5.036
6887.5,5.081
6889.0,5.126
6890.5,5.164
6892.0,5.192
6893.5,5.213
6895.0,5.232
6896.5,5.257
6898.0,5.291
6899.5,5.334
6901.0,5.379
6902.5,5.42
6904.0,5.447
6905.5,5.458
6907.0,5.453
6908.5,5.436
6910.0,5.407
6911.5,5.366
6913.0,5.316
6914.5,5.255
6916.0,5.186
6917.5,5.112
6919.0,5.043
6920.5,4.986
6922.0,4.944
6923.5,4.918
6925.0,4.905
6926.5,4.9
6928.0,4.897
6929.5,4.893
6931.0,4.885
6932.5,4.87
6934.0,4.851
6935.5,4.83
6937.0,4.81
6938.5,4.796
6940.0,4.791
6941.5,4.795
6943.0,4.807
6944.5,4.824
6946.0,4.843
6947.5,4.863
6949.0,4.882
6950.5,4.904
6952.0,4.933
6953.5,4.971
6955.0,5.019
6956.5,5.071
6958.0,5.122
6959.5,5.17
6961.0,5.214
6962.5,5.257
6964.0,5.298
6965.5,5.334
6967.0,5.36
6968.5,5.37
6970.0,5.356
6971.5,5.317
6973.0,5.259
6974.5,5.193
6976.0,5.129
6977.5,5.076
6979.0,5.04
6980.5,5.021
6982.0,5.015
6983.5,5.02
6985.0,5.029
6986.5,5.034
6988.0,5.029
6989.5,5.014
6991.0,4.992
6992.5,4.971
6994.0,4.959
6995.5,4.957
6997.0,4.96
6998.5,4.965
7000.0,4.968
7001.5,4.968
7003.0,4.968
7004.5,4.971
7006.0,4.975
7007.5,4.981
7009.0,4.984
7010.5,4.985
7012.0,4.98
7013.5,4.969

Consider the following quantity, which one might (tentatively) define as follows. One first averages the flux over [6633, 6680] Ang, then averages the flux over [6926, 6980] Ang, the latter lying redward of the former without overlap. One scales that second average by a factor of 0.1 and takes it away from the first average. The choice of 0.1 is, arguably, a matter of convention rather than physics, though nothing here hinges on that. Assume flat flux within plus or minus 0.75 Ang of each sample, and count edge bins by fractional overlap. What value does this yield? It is 4.52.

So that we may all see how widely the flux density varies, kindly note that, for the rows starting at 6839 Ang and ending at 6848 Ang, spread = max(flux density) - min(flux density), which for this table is 0.150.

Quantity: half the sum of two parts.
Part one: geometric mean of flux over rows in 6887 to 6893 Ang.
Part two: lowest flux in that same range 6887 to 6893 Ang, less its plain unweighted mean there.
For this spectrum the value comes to 2.54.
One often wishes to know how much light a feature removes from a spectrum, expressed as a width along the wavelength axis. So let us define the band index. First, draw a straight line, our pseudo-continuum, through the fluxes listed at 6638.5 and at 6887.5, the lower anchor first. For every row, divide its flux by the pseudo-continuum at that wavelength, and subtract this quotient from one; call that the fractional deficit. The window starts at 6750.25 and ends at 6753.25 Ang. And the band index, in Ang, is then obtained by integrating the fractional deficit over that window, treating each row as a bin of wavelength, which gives 0.12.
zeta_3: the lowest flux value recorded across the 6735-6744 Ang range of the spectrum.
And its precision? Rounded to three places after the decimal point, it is 5.038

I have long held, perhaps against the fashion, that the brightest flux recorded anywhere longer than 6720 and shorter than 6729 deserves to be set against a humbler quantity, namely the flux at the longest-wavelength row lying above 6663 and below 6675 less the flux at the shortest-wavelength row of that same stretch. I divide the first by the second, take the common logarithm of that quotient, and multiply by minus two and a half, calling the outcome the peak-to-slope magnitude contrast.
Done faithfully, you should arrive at -3.3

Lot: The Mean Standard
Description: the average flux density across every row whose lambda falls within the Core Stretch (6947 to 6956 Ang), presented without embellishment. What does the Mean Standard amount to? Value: 4.93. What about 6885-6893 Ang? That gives 5.12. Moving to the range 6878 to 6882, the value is 4.97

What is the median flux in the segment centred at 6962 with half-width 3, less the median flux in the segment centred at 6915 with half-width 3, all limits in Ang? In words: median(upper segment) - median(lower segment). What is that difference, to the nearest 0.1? 0.0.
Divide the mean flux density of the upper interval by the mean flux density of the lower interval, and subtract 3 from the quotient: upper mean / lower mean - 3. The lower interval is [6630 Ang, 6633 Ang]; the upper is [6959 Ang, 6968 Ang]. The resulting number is -1.95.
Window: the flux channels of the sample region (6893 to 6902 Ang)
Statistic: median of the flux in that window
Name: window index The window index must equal 5.3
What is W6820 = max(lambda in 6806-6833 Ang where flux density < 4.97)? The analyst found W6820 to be 6820.0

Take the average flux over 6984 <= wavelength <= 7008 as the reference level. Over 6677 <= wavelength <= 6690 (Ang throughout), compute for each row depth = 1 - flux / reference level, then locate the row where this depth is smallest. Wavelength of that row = 6677.5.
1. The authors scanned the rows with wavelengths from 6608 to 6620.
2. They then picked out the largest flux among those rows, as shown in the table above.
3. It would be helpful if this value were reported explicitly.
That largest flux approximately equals 5.251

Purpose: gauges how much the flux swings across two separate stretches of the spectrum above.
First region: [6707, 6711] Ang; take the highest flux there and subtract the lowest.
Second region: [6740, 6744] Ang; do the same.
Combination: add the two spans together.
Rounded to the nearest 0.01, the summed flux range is 0.27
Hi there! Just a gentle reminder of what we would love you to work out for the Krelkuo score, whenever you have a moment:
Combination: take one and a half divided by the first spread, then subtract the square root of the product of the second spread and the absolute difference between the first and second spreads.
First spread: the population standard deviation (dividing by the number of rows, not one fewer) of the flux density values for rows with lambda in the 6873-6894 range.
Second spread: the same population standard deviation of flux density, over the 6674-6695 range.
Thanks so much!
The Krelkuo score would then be 18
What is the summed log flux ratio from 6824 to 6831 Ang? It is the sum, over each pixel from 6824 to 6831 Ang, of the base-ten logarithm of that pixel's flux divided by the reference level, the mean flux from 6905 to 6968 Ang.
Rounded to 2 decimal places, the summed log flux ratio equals 0.02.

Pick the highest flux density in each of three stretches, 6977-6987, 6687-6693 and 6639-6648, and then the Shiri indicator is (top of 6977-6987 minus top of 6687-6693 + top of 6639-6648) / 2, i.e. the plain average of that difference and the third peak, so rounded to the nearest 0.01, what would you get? 2.63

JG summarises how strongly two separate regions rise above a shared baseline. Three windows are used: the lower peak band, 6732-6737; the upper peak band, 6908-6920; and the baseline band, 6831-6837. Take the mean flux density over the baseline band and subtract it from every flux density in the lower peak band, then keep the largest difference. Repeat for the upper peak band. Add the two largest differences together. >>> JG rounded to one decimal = 1.4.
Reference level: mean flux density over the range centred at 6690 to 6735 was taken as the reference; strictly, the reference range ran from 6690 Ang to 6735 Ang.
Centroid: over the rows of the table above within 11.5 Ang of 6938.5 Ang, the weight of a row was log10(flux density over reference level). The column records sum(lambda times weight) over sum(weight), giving 6938.7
